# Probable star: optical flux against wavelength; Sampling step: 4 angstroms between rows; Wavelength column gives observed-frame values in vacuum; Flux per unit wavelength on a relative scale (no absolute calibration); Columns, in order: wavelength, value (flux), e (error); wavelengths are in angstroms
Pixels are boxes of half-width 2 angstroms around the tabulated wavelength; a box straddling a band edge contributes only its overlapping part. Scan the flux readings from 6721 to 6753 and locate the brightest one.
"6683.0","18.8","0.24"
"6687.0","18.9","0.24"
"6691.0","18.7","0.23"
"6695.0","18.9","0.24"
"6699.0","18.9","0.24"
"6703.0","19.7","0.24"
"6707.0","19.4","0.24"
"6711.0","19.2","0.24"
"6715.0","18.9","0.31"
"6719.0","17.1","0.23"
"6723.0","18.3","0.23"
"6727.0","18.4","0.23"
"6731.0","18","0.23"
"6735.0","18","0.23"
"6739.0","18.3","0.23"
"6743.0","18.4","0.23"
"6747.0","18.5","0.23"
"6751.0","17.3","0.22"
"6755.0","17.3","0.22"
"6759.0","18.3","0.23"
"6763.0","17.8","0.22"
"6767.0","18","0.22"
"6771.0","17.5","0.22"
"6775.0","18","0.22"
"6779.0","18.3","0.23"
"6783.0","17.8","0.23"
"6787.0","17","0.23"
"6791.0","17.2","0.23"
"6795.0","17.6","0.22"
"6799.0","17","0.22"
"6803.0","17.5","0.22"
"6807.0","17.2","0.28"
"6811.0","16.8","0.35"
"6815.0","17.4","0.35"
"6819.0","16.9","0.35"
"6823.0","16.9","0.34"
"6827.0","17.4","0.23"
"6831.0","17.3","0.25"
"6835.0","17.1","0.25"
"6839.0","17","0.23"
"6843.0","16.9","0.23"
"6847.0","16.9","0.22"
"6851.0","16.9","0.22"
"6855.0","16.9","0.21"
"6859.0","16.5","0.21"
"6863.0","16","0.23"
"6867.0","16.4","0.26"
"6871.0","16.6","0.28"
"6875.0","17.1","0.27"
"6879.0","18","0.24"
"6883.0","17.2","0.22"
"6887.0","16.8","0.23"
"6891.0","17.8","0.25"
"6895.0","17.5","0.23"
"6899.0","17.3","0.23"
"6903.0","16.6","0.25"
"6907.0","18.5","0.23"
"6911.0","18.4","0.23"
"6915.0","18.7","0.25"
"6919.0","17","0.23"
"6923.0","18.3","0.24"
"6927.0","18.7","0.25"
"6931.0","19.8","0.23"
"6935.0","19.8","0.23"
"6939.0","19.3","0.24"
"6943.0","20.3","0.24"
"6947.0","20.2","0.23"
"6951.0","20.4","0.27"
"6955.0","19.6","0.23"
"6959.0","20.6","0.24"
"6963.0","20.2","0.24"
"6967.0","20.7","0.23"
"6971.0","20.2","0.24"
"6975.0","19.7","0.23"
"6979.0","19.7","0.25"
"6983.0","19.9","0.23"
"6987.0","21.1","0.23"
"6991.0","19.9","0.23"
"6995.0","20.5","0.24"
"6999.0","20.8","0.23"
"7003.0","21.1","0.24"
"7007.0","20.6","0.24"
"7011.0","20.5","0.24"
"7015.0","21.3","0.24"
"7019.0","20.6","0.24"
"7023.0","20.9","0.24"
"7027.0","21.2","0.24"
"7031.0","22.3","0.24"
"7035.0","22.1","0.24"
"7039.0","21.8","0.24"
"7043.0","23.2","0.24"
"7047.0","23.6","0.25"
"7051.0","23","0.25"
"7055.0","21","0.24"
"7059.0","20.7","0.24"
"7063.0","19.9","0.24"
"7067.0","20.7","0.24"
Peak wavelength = 6747.0 angstroms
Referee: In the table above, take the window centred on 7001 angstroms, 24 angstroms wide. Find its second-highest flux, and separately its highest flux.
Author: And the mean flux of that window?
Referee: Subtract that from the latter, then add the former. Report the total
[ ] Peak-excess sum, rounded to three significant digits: 21.3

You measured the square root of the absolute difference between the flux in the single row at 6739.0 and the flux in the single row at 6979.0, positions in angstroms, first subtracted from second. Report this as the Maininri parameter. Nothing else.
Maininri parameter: 1.2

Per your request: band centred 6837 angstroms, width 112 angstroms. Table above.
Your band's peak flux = 18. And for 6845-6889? 18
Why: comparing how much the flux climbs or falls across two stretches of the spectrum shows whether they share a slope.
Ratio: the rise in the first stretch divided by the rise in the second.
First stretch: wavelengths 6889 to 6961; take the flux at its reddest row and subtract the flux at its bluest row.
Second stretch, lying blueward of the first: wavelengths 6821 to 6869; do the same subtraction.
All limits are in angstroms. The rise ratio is -5.6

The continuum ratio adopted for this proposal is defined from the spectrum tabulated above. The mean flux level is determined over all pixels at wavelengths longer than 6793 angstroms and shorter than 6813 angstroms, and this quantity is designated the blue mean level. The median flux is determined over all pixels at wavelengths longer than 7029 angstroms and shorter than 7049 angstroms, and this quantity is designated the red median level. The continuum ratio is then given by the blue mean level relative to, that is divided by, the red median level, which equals 0.77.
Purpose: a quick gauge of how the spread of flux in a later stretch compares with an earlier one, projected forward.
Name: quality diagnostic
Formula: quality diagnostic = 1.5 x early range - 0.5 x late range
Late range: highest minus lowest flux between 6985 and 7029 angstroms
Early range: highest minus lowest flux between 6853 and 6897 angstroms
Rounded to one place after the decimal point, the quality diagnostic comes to 2.3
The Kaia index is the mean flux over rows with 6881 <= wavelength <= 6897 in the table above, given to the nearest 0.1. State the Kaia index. 17.3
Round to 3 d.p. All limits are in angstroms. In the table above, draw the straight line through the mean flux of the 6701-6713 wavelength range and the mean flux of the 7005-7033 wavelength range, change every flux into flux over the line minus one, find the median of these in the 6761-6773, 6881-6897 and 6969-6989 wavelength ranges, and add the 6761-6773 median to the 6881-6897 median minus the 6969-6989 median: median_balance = -0.200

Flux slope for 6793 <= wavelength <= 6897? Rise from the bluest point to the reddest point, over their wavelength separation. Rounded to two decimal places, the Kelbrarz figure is 0.00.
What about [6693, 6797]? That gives -0.01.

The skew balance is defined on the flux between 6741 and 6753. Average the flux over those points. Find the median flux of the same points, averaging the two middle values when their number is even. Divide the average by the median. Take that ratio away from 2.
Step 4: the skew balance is 1.02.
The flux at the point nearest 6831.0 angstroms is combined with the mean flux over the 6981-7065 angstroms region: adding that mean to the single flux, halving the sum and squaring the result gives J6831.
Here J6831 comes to 371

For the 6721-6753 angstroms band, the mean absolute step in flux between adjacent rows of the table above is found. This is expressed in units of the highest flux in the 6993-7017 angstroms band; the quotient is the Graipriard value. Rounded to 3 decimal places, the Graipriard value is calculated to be 0.015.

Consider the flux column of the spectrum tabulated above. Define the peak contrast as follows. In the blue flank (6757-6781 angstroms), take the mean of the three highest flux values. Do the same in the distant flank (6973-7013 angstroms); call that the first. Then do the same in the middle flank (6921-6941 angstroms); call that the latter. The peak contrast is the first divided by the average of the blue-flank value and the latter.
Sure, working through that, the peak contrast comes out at 1.110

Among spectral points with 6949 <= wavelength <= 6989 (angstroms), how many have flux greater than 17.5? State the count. 10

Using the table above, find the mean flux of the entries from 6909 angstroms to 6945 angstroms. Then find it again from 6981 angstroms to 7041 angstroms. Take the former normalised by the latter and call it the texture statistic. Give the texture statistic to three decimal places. 0.902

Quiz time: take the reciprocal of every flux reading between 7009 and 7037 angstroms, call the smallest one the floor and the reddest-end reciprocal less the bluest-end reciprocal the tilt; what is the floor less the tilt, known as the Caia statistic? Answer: 0.0484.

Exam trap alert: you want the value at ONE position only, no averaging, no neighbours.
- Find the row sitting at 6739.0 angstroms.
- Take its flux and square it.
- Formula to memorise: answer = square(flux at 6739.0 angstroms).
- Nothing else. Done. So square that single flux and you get 335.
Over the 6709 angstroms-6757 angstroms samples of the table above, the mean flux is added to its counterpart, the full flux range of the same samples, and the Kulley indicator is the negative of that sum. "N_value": -20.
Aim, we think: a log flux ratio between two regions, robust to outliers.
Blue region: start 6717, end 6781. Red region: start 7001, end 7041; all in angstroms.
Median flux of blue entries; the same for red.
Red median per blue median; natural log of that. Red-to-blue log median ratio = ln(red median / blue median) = 0.16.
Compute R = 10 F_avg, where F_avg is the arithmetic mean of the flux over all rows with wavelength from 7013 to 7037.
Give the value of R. 214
